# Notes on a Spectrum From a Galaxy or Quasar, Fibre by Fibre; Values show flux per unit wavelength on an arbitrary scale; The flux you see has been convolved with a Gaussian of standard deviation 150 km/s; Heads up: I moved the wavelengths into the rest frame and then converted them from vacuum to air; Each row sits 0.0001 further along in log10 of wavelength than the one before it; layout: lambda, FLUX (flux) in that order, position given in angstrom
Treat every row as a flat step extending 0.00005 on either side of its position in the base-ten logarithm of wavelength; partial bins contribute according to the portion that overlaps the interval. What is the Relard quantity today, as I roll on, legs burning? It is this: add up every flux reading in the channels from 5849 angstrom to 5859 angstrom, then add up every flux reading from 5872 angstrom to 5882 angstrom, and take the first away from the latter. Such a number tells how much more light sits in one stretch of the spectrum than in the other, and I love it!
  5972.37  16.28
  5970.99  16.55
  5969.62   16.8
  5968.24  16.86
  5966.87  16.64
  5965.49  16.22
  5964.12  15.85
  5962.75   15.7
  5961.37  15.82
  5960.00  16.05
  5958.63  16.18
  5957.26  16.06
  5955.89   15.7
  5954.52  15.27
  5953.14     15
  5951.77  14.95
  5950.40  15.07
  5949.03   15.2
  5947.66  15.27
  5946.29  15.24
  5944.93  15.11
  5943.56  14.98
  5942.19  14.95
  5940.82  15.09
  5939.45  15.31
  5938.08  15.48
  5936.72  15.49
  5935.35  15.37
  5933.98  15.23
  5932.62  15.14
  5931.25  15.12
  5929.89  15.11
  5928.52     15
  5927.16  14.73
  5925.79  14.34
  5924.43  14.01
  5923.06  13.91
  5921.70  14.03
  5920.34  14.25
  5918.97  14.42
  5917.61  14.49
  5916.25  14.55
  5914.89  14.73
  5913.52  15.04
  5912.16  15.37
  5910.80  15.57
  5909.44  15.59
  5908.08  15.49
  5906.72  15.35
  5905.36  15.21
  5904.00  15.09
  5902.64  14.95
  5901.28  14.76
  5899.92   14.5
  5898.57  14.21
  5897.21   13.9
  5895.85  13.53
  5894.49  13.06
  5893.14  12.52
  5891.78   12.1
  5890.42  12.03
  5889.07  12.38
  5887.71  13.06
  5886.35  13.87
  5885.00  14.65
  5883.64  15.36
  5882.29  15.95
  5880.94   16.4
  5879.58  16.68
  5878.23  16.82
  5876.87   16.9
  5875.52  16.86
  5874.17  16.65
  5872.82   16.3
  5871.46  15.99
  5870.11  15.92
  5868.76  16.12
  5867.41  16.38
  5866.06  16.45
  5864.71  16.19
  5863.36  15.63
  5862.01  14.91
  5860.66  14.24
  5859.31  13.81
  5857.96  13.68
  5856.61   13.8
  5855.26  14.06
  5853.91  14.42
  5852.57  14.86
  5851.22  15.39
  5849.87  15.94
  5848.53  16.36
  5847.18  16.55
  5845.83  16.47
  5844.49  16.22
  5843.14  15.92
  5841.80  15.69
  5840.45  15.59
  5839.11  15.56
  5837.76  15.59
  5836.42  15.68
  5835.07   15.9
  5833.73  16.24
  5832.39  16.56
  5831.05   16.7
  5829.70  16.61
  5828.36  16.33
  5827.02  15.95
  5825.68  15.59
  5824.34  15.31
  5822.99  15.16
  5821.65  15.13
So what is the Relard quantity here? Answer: 14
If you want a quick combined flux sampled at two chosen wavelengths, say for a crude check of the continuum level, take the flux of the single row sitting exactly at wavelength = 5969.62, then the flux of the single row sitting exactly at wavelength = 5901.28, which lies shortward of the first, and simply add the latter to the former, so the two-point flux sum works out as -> 31.6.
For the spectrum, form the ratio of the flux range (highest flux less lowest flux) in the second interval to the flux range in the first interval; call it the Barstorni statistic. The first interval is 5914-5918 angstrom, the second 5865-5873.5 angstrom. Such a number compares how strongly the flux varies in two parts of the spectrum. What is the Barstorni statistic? 2.2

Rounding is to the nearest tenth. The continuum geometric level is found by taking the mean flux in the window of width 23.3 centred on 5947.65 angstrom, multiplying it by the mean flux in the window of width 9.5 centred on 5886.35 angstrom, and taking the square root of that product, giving 14.6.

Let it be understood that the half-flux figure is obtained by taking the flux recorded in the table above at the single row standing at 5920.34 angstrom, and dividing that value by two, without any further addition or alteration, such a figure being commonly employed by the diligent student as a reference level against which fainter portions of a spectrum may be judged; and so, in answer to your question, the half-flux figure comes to 7.1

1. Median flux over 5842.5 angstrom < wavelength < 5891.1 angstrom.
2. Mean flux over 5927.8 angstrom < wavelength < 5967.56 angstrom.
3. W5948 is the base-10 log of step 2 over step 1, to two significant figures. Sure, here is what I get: -0.014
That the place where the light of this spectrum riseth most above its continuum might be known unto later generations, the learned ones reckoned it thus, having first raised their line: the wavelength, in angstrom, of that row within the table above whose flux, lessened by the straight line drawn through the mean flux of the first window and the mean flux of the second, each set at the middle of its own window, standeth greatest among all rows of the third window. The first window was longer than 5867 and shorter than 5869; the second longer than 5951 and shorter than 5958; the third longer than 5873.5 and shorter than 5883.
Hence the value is 5876.87 angstrom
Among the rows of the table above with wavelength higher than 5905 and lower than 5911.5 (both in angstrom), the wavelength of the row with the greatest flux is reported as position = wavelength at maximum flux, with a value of 5909.44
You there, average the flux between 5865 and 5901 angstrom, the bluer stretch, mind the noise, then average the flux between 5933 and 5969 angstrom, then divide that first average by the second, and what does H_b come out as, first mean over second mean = 0.96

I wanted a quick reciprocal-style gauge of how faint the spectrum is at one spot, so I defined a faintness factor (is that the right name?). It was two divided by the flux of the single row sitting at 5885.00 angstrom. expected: 0.137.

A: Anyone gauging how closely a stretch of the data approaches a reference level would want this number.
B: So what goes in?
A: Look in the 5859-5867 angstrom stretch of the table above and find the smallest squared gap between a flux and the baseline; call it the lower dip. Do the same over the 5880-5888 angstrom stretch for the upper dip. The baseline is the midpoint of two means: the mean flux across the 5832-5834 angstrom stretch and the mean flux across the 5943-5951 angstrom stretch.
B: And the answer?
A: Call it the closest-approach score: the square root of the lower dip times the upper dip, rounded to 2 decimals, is 0.03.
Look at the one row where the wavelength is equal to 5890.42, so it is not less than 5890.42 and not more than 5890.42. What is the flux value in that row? 12.03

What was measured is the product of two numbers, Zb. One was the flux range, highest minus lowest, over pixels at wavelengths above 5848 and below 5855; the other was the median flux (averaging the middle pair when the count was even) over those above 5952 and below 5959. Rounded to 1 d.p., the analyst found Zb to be 30.5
